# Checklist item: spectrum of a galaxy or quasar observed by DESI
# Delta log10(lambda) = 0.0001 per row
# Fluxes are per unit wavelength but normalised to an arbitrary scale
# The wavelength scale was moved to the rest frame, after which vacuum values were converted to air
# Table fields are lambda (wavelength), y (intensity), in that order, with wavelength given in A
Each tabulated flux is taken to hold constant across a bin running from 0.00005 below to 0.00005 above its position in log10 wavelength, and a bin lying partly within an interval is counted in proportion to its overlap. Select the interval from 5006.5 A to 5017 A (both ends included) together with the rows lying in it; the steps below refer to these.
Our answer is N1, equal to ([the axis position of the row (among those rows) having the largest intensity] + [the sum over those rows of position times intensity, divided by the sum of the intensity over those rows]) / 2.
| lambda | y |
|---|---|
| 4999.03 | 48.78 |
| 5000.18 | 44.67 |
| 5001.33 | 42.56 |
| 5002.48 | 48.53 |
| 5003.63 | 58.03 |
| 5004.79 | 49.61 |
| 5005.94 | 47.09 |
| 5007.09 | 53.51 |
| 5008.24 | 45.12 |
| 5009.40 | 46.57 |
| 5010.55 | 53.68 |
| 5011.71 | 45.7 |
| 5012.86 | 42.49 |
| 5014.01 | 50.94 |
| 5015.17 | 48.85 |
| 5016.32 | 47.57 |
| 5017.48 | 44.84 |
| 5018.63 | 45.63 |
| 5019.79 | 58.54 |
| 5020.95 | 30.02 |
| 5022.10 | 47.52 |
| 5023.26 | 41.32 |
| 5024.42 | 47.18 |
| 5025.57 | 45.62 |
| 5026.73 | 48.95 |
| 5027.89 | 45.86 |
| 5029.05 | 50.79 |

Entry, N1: 5011.1 A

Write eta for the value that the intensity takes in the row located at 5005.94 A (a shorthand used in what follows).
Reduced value 47.09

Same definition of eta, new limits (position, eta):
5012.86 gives 42.49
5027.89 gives 45.86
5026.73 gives 48.95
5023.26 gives 41.32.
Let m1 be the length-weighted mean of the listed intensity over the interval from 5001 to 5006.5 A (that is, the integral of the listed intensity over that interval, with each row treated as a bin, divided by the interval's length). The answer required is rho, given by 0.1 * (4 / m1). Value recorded 0.0081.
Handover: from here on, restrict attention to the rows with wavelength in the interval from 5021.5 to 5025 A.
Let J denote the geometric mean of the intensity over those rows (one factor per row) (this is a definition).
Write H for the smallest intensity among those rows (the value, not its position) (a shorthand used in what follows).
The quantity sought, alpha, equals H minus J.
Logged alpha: -3.9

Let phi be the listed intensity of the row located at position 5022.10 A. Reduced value 47.52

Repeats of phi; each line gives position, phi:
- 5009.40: 46.57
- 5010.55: 53.68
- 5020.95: 30.02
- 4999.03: 48.78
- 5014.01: 50.94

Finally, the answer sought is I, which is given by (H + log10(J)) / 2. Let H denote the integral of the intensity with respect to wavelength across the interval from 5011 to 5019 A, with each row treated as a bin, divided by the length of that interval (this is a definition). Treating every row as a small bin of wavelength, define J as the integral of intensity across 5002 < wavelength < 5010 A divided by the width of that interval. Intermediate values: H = 46.7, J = 49.8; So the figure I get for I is 24.2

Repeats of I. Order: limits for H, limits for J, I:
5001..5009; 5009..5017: 25.5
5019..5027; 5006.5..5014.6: 23.6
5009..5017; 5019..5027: 24.8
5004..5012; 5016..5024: 25.4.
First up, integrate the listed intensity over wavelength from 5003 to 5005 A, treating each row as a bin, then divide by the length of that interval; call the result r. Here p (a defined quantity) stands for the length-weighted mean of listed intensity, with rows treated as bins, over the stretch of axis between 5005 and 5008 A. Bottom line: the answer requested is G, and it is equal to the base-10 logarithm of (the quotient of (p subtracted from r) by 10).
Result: -0.35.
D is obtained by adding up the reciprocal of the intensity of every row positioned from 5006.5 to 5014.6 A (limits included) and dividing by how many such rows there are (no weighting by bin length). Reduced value 0.0209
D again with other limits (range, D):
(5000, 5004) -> 0.0209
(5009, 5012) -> 0.0207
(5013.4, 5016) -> 0.0201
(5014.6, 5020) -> 0.0206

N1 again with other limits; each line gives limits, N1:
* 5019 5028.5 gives 5021.8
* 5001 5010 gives 5004.5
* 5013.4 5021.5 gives 5018.6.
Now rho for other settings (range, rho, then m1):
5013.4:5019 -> 0.0084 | 47.6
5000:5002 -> 0.0092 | 43.7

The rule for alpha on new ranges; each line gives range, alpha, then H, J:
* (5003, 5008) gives -4.8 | 47.09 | 52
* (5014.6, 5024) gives -14.8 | 30.02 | 45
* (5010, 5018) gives -5.1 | 42.49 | 48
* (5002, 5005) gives -3.4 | 48.53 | 52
